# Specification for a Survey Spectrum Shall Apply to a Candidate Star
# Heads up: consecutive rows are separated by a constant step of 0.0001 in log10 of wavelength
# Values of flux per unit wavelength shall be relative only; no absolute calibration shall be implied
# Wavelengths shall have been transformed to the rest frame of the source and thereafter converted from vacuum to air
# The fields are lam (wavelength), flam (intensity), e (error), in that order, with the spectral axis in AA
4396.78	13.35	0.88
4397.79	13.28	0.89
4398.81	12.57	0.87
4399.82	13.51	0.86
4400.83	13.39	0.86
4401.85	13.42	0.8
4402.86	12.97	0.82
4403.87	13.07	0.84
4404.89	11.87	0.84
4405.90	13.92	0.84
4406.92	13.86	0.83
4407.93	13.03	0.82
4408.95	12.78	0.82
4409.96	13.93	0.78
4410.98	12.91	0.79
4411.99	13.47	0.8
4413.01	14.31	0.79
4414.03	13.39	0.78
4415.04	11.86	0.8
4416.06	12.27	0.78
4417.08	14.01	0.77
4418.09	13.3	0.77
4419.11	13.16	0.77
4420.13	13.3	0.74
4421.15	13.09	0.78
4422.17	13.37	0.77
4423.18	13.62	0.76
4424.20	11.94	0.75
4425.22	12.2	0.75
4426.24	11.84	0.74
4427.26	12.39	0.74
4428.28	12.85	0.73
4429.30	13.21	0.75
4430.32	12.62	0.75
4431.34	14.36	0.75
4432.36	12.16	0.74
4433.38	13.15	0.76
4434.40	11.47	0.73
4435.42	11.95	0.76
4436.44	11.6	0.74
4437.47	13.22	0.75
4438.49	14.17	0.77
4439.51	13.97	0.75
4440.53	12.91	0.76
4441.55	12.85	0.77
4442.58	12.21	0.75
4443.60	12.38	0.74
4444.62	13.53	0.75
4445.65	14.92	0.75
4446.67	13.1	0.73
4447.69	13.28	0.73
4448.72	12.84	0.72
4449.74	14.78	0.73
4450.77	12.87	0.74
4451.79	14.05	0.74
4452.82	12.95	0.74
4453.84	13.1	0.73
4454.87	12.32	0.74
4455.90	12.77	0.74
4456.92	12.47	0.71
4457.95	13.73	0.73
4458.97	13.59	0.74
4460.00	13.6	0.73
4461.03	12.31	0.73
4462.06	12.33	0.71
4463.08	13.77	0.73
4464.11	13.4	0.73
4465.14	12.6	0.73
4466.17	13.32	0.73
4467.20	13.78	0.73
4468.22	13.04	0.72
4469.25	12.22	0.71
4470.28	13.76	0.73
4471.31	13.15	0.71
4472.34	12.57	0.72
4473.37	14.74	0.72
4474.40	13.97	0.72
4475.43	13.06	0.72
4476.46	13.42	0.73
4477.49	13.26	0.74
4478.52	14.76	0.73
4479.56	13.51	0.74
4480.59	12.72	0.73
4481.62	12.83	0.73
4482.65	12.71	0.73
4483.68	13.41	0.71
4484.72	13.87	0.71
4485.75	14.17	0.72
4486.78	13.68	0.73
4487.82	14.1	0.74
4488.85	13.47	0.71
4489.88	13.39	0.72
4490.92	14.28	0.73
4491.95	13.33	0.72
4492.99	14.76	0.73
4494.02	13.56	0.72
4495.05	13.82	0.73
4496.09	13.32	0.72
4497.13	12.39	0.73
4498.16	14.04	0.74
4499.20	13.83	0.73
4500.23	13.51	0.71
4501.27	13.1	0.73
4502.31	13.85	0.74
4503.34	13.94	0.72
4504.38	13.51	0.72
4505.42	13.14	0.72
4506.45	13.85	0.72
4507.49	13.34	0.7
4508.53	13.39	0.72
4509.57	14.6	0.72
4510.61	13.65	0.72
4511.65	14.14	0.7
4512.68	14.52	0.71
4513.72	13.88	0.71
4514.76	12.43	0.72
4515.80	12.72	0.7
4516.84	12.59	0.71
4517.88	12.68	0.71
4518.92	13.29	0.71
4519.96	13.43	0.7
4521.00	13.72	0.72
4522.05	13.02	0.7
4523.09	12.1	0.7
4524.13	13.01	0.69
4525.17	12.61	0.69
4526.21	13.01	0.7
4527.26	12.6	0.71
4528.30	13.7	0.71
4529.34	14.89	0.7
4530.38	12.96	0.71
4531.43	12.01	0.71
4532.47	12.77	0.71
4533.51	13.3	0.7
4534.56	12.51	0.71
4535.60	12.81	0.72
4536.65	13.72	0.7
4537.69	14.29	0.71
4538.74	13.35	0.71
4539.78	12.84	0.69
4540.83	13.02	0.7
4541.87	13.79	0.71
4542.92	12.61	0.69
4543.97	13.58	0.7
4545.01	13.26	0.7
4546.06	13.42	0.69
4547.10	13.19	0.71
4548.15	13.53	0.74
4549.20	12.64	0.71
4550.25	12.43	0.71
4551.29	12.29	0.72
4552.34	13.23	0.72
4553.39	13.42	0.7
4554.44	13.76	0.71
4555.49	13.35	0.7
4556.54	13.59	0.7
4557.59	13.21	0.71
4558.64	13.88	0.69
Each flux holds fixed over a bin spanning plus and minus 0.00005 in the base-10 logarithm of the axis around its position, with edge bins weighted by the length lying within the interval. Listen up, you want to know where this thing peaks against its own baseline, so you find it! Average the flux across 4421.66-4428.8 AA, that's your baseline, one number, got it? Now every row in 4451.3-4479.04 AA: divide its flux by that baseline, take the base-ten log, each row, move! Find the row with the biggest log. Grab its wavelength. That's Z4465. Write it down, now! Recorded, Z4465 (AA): 4478.52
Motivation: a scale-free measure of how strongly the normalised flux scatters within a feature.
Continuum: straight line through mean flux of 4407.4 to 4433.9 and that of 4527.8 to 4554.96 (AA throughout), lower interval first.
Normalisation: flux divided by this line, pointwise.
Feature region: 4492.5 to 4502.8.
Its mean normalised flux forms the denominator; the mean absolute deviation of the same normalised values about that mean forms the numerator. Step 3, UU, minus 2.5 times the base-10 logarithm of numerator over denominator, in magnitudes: 3.72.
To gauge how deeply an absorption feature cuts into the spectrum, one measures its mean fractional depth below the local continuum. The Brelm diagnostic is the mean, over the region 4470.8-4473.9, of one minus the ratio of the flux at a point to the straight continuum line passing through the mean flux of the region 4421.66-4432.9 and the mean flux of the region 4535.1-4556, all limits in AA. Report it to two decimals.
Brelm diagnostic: -0.04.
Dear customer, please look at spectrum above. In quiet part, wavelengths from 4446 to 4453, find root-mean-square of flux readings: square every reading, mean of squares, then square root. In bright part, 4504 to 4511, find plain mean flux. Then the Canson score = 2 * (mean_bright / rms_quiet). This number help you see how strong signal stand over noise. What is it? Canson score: 2.03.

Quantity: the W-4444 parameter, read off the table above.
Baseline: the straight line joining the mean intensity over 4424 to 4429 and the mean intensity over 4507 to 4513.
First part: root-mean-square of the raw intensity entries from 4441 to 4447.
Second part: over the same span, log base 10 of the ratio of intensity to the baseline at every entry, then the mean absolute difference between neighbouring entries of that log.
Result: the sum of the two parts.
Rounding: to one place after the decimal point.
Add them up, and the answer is 13.2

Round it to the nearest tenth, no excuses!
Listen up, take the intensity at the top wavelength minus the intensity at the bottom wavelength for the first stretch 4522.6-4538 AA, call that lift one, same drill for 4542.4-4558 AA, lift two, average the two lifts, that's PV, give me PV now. 1.4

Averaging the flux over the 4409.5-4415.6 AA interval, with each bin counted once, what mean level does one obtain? 13.3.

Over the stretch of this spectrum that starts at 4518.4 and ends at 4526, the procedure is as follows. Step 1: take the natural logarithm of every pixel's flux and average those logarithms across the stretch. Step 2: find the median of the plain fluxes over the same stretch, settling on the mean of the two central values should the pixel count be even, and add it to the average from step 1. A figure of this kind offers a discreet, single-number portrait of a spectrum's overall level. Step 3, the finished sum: 15.6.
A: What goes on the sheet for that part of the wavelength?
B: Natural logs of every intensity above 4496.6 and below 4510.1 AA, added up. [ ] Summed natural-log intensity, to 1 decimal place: 33.9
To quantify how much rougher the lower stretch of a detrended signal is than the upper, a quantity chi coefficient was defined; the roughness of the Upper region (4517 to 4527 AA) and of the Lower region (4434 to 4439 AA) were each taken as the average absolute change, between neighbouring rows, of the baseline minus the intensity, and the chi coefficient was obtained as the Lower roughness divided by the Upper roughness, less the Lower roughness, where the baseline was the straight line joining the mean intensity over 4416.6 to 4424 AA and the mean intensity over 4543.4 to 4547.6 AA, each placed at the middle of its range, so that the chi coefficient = 0.7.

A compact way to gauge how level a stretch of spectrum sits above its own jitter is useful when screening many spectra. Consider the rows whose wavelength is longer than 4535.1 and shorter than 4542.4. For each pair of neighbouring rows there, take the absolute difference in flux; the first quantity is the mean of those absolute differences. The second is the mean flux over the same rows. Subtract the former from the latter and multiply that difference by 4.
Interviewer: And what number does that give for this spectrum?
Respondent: 51.0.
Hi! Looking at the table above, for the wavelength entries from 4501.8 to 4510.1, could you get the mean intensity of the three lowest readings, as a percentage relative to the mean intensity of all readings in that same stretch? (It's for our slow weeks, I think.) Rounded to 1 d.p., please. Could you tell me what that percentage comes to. 97.0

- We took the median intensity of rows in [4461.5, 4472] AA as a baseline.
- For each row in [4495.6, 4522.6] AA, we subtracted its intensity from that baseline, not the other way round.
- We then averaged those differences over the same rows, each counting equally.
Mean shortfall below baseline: -0.22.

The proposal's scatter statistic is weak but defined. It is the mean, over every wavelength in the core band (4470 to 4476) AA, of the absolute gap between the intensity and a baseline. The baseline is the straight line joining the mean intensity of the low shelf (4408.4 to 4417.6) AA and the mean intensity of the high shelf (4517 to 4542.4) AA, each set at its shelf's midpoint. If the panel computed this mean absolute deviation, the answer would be 0.61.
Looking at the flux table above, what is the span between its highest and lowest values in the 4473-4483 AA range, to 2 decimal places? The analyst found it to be 2.05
